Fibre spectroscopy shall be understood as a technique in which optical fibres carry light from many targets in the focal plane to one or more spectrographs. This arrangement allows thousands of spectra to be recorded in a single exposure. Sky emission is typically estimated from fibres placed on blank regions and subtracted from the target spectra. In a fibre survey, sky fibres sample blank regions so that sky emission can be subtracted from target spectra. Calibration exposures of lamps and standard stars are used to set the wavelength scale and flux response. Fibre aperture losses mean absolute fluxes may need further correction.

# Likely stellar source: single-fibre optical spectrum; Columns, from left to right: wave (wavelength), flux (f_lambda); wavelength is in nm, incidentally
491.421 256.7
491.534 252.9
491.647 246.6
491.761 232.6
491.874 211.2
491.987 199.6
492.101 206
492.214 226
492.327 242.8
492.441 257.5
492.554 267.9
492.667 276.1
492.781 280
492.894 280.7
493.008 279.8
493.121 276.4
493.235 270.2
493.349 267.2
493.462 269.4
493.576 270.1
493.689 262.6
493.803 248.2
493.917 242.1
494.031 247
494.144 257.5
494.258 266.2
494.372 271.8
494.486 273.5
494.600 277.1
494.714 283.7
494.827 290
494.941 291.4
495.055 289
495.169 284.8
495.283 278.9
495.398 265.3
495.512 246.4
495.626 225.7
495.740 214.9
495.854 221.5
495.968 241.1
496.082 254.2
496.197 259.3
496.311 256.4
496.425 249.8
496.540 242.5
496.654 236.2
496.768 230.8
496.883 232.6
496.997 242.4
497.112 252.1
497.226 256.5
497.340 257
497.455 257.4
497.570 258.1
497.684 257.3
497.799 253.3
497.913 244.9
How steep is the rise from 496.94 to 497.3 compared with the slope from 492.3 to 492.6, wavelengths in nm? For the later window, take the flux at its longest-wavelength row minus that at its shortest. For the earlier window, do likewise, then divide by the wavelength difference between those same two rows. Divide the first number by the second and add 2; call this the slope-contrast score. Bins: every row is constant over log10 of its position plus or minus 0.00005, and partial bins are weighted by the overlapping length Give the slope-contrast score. 2.13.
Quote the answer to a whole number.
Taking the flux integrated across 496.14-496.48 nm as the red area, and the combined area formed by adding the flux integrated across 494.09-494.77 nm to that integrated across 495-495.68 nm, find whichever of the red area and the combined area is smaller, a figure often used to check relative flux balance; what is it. 87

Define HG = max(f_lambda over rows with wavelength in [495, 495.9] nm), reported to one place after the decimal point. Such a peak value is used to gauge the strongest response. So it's 289.0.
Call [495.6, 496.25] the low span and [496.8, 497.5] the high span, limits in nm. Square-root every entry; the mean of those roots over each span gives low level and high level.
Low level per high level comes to 0.97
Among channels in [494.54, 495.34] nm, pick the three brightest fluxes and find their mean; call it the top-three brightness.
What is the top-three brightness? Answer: 290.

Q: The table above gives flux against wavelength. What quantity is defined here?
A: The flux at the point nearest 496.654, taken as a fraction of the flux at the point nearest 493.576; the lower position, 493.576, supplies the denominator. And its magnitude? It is 0.87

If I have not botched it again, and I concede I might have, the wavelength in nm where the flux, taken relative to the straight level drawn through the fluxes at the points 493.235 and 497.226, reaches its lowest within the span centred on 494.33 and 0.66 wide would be 494.031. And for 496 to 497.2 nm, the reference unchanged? 496.768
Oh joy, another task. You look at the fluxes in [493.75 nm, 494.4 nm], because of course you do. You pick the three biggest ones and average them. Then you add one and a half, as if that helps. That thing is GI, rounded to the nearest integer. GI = 267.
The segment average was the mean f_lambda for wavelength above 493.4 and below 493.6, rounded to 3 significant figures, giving 270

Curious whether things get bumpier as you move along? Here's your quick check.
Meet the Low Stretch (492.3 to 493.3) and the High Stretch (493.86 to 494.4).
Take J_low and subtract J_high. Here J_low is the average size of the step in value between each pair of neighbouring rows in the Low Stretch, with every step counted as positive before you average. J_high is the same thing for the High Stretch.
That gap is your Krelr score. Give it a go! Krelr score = -1.4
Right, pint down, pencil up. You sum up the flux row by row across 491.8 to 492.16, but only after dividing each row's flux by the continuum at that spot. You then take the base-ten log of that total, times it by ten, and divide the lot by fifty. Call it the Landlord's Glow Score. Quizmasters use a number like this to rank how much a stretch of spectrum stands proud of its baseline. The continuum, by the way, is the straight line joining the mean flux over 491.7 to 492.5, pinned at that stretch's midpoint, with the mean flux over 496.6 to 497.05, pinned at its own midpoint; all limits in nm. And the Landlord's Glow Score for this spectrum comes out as 0.088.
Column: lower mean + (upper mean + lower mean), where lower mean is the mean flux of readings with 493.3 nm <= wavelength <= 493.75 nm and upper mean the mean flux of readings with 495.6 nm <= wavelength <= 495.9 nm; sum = 755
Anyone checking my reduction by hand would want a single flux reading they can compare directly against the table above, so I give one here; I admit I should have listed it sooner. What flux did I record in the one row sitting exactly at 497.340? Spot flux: 257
